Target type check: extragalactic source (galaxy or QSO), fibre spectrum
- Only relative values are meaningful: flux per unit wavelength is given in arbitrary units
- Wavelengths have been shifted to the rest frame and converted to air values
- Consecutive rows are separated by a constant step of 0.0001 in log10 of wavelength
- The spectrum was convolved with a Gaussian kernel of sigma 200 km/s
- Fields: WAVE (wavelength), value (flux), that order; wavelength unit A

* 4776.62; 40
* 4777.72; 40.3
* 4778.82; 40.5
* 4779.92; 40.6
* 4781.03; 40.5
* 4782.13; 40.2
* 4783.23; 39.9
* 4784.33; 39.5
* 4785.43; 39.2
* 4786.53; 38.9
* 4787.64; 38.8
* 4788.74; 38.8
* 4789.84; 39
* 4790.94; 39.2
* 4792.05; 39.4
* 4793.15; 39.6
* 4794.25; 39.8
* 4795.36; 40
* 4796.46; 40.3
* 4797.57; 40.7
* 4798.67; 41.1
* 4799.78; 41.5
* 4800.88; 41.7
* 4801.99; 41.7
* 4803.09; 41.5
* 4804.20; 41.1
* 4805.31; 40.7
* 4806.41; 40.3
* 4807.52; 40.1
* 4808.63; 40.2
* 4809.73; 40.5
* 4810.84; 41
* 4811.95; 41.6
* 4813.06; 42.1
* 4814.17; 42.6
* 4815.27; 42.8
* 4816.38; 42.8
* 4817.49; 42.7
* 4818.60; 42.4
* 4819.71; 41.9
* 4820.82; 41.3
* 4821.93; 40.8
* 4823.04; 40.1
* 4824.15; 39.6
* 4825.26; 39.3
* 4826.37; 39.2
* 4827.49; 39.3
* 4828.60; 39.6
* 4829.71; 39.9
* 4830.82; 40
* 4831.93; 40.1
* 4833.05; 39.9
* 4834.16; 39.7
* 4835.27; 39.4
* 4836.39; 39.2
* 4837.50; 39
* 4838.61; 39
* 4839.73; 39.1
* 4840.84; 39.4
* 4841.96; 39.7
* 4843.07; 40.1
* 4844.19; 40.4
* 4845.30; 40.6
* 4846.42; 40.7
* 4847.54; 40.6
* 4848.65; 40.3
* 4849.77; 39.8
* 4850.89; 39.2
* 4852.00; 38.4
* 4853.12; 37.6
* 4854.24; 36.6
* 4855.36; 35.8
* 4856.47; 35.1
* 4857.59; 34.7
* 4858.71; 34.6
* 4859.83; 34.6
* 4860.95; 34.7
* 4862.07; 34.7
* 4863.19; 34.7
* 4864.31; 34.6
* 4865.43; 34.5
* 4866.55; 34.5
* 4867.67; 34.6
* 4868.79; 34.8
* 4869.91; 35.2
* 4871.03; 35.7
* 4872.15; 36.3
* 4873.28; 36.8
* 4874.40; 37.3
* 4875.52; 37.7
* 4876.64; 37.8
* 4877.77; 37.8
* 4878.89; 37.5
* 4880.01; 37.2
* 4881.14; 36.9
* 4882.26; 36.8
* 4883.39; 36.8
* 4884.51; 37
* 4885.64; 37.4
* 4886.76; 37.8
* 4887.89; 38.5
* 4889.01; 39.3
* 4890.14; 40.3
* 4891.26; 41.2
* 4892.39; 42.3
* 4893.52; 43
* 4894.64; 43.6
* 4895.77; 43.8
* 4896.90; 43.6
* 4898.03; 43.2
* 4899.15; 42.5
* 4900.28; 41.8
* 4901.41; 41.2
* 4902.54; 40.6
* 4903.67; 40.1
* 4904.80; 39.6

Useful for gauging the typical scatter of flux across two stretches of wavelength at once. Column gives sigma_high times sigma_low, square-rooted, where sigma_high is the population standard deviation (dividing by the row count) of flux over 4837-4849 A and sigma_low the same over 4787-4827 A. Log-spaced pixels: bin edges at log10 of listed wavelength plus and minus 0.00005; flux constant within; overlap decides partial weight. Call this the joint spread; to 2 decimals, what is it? 0.88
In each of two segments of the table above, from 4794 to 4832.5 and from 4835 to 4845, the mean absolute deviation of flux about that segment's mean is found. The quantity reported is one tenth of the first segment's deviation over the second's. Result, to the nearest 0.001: 0.232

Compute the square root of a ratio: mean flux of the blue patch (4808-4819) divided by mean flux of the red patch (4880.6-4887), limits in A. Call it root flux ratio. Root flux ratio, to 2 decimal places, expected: 1.06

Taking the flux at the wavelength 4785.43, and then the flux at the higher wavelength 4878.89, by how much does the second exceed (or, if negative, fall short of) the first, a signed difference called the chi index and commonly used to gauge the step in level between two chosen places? -1.7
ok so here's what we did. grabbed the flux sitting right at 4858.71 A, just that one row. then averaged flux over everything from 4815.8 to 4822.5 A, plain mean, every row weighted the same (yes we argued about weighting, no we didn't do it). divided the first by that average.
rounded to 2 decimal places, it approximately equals 0.82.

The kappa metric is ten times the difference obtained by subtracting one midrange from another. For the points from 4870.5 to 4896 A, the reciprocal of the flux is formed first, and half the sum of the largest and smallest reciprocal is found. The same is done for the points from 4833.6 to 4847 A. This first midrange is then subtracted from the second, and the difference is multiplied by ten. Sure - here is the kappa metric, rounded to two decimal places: 0.00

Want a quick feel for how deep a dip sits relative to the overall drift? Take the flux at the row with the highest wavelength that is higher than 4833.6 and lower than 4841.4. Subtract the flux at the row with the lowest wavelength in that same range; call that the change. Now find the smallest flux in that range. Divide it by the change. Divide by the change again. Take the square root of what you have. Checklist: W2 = 20.8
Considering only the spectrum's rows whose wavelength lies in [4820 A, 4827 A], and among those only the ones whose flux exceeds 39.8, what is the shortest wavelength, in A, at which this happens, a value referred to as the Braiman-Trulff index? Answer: 4820.82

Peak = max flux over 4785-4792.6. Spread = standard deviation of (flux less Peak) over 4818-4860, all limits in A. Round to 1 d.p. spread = 1.9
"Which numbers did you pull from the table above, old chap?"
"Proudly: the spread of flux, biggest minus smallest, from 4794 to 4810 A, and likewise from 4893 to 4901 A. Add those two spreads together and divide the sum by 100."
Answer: 0.04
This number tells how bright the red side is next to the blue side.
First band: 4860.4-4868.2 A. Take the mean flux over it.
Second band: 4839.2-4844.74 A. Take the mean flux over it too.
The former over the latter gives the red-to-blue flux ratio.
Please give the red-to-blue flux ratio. 0.871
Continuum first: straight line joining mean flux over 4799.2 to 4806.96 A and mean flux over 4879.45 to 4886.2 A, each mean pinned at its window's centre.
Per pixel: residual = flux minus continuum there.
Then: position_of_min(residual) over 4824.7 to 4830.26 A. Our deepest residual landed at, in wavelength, 4826.37 A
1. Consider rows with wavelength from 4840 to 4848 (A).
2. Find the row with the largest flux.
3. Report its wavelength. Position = 4846.42 A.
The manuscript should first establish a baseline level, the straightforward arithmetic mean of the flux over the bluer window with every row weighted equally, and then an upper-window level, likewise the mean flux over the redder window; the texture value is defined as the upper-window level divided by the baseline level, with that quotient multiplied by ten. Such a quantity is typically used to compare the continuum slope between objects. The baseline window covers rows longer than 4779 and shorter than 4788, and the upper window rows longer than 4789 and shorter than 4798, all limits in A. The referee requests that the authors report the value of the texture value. 10.0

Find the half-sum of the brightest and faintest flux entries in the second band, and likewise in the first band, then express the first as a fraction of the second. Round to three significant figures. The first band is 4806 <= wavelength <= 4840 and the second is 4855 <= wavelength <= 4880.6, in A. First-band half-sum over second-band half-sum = 1.13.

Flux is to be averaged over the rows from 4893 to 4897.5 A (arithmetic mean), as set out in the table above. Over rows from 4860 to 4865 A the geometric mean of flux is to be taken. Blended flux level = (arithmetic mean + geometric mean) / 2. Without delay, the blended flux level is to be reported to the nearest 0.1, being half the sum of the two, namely 39.1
